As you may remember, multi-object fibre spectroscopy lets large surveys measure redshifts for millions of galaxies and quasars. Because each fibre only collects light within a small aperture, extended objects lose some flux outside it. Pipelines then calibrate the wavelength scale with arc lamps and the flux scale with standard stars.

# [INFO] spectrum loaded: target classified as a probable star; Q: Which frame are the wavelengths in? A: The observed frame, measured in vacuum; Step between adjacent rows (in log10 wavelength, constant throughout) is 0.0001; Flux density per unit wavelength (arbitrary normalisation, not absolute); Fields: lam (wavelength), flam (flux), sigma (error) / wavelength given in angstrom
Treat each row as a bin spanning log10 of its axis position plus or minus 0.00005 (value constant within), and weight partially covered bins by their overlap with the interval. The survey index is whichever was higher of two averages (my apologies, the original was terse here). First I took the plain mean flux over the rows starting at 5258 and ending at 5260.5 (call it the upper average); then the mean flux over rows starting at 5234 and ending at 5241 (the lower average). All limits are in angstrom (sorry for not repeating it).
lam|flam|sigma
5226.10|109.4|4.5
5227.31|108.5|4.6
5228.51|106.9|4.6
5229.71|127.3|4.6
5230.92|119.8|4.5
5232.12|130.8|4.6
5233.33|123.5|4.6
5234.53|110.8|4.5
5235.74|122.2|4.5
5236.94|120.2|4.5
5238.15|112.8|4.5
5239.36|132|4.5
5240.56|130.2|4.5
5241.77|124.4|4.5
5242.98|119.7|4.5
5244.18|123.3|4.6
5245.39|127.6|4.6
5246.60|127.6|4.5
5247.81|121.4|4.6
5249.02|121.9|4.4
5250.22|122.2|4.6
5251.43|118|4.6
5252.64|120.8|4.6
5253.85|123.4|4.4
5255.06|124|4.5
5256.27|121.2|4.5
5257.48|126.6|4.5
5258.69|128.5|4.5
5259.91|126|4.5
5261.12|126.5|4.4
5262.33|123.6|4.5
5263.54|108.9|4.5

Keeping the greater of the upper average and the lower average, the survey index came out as 127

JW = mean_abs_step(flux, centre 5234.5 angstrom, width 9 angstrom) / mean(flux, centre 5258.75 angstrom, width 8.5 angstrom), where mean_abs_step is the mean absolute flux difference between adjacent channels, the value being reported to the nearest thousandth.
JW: 0.069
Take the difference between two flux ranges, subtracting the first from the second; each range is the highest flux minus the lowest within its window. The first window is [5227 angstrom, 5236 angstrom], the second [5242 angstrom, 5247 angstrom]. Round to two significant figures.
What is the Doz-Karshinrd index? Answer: -16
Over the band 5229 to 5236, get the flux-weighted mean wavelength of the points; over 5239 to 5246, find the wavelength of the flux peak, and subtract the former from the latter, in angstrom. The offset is 6.7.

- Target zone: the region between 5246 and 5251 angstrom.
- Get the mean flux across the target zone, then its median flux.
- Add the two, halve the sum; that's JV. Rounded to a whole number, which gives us 123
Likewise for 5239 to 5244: 127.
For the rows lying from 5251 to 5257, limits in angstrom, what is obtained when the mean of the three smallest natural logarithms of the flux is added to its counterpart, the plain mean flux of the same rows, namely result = 126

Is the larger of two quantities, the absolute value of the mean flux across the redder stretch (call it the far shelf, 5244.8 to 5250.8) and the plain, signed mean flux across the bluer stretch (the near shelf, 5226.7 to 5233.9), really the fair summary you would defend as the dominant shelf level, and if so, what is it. 124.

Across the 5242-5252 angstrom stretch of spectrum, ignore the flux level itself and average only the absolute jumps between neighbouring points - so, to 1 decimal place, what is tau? 2.7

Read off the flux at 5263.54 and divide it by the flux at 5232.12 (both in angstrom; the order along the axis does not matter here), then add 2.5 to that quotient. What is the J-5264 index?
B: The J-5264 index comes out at 3.33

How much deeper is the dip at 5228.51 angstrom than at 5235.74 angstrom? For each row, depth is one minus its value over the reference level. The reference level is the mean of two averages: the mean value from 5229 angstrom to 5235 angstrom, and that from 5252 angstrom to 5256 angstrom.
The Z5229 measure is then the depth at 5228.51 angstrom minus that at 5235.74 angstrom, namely 0.12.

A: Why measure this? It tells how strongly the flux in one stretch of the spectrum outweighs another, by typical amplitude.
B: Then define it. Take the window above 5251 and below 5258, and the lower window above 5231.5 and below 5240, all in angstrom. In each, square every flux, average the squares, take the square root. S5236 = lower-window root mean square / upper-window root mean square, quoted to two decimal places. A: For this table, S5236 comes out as 1.00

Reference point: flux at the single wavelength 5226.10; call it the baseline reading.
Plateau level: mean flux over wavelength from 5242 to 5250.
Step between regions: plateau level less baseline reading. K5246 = 14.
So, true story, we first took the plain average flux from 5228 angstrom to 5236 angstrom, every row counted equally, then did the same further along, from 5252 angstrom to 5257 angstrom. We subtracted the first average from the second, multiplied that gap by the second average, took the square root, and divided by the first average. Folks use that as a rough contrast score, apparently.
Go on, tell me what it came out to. 0.14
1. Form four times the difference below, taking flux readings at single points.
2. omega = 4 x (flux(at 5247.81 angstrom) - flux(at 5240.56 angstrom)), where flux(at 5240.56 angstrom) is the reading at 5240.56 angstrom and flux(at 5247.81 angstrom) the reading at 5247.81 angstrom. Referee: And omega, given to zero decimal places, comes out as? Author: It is -35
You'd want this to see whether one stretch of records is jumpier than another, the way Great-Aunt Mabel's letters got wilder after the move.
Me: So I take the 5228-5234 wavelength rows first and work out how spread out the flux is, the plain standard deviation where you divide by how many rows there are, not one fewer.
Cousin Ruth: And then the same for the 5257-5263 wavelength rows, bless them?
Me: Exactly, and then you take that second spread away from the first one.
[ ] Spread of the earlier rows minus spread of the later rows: 6.7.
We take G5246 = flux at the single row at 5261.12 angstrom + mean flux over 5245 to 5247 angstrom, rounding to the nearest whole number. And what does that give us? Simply 254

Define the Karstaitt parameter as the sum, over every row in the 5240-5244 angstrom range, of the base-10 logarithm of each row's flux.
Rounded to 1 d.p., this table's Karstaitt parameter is 6.3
